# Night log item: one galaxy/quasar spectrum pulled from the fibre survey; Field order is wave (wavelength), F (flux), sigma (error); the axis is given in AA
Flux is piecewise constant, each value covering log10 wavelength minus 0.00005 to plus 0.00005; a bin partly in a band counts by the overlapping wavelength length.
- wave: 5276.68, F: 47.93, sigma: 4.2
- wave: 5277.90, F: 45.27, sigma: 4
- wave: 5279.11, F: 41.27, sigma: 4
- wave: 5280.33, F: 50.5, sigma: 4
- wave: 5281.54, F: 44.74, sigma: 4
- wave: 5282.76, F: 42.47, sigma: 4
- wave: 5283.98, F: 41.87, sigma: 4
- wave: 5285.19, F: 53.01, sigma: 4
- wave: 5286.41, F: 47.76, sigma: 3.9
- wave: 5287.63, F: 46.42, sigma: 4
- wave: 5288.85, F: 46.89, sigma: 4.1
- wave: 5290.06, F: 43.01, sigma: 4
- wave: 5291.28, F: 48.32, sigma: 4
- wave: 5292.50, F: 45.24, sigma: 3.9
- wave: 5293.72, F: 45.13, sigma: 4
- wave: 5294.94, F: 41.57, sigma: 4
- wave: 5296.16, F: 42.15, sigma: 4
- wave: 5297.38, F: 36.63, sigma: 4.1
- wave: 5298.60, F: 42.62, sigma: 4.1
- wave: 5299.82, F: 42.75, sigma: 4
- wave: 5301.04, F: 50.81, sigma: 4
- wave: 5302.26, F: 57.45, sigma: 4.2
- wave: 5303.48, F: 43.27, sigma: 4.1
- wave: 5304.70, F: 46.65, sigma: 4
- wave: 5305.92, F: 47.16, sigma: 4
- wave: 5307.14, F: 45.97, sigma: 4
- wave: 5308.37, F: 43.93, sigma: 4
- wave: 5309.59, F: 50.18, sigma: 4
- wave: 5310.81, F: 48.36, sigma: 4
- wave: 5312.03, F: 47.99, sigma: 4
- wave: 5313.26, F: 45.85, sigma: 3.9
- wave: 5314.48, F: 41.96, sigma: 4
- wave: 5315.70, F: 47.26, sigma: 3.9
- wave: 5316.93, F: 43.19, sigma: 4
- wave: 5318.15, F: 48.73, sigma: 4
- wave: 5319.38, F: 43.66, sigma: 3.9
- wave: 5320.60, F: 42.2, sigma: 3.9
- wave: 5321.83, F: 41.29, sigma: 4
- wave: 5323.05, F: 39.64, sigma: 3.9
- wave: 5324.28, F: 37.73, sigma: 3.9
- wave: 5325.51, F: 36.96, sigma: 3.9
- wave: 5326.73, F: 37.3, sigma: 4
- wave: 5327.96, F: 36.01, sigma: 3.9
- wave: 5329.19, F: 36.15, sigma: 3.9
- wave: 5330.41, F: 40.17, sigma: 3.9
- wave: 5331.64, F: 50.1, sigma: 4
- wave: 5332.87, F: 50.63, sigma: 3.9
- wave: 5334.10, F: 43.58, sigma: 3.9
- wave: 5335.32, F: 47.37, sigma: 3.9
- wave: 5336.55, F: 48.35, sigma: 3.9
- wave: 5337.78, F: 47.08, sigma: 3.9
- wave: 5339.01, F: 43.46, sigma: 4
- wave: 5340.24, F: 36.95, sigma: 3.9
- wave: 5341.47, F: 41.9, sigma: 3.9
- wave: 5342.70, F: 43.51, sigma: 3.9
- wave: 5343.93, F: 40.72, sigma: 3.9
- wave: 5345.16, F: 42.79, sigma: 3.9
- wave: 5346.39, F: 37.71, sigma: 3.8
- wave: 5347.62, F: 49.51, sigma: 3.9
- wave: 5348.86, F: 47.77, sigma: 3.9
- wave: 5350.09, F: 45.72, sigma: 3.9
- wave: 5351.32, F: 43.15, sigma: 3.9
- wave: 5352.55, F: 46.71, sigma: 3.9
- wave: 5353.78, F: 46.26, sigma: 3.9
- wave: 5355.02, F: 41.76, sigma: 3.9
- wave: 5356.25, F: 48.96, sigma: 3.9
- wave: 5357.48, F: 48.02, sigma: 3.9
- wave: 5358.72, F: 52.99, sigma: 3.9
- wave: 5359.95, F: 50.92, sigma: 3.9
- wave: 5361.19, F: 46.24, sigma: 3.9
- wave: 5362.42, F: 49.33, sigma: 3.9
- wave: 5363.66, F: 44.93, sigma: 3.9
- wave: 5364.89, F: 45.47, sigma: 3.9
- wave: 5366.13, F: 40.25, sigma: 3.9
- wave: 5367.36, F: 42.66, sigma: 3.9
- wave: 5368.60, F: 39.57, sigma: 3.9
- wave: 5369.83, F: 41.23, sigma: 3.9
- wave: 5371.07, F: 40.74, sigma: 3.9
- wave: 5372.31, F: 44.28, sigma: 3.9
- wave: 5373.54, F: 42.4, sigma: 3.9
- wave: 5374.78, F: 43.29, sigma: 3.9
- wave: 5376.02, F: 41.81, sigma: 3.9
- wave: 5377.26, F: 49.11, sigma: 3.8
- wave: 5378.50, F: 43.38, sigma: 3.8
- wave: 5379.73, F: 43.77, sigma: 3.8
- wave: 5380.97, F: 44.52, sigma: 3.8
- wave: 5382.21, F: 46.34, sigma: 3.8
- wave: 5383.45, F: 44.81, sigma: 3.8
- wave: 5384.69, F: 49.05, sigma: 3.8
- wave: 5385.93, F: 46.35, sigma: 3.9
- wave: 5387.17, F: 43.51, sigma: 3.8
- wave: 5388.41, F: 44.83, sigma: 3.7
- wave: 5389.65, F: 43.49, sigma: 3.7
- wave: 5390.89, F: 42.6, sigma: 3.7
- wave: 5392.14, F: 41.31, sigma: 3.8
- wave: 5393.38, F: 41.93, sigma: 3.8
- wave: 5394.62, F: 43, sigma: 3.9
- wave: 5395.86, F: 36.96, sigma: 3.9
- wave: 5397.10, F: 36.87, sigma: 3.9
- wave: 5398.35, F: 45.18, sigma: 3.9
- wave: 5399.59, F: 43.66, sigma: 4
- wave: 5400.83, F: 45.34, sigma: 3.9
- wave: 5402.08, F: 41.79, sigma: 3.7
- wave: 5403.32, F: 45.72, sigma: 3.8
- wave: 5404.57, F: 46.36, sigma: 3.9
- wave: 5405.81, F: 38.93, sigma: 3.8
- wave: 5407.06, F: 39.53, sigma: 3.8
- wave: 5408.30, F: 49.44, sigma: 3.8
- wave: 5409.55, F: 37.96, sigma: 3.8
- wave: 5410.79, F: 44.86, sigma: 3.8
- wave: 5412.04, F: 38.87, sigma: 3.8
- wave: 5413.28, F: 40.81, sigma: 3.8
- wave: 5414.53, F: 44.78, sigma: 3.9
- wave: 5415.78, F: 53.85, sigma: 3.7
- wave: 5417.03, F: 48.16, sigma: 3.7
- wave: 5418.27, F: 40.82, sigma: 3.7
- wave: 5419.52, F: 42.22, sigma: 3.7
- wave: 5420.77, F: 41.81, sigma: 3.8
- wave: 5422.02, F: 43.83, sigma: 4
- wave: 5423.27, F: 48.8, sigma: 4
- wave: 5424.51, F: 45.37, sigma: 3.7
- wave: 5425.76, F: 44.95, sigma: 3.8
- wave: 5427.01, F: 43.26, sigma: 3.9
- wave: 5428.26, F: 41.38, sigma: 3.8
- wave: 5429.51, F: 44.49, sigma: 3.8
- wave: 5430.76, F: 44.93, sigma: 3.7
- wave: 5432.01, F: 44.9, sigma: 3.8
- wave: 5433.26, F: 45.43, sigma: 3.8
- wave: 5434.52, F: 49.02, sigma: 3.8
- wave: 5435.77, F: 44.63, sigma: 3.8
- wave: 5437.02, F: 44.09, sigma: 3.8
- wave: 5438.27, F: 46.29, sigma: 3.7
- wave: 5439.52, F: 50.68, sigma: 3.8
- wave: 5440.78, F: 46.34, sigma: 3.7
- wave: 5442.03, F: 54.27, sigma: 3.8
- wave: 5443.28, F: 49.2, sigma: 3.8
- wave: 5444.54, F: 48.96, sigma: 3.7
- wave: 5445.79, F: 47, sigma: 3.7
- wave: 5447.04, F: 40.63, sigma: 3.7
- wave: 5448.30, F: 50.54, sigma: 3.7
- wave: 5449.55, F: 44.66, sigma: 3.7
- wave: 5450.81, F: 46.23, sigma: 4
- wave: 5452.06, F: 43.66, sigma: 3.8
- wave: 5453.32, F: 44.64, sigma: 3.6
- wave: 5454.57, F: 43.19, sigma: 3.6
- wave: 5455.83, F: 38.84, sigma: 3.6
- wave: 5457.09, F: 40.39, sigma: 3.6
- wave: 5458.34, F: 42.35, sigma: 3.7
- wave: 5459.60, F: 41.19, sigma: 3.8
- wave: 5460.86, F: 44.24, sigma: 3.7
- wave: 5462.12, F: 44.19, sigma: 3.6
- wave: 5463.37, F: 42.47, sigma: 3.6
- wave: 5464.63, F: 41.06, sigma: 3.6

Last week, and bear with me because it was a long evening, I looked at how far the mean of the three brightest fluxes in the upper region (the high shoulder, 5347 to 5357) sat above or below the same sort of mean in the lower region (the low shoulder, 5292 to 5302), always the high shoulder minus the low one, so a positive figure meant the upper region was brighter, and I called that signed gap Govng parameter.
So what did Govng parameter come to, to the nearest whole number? 2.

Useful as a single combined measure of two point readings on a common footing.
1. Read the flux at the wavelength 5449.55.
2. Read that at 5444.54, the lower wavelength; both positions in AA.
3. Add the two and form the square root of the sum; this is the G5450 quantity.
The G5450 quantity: 9.7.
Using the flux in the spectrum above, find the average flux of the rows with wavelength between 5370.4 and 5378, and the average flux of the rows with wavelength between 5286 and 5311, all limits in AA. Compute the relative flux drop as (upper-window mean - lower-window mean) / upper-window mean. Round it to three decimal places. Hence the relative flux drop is -0.051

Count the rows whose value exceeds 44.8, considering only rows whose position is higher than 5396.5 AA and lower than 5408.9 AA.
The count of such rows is 5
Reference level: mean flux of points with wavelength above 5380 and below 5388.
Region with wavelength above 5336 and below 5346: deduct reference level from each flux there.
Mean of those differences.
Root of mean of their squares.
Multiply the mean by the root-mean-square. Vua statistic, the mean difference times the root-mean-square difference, -11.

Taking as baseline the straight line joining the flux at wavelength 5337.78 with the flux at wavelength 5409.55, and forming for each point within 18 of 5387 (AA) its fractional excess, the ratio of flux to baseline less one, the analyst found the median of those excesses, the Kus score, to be 0.070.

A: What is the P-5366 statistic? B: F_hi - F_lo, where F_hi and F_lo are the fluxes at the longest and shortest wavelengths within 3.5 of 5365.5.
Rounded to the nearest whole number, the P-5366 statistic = -10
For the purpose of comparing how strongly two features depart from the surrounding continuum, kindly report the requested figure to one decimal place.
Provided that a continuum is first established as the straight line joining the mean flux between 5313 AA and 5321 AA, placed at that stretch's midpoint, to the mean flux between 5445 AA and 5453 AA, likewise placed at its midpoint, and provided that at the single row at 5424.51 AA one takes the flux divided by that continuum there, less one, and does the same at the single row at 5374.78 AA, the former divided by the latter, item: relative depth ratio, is 0.0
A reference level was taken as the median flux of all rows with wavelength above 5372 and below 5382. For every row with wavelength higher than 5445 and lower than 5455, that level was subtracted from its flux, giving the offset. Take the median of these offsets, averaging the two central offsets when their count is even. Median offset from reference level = 1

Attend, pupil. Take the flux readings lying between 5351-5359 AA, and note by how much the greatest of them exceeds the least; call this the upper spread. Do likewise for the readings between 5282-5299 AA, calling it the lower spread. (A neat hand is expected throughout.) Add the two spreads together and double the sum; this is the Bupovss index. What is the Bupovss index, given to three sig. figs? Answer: 55.2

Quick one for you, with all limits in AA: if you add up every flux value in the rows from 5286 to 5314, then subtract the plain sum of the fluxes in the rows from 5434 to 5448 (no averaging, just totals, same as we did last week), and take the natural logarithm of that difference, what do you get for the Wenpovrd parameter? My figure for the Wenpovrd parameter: 6.3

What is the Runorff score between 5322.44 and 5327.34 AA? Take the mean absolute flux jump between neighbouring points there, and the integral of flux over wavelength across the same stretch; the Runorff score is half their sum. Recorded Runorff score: 93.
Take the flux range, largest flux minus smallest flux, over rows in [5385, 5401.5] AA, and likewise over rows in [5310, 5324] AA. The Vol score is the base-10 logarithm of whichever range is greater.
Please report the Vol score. 0.98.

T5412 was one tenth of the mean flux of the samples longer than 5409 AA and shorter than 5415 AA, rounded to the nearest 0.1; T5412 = 4.1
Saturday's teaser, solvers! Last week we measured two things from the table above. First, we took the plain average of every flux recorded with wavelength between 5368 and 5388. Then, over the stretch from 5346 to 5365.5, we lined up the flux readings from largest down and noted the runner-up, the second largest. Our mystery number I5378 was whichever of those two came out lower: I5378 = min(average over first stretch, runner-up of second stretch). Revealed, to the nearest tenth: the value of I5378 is 44.0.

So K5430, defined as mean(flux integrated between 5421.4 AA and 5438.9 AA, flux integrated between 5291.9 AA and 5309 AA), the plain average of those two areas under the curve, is 780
